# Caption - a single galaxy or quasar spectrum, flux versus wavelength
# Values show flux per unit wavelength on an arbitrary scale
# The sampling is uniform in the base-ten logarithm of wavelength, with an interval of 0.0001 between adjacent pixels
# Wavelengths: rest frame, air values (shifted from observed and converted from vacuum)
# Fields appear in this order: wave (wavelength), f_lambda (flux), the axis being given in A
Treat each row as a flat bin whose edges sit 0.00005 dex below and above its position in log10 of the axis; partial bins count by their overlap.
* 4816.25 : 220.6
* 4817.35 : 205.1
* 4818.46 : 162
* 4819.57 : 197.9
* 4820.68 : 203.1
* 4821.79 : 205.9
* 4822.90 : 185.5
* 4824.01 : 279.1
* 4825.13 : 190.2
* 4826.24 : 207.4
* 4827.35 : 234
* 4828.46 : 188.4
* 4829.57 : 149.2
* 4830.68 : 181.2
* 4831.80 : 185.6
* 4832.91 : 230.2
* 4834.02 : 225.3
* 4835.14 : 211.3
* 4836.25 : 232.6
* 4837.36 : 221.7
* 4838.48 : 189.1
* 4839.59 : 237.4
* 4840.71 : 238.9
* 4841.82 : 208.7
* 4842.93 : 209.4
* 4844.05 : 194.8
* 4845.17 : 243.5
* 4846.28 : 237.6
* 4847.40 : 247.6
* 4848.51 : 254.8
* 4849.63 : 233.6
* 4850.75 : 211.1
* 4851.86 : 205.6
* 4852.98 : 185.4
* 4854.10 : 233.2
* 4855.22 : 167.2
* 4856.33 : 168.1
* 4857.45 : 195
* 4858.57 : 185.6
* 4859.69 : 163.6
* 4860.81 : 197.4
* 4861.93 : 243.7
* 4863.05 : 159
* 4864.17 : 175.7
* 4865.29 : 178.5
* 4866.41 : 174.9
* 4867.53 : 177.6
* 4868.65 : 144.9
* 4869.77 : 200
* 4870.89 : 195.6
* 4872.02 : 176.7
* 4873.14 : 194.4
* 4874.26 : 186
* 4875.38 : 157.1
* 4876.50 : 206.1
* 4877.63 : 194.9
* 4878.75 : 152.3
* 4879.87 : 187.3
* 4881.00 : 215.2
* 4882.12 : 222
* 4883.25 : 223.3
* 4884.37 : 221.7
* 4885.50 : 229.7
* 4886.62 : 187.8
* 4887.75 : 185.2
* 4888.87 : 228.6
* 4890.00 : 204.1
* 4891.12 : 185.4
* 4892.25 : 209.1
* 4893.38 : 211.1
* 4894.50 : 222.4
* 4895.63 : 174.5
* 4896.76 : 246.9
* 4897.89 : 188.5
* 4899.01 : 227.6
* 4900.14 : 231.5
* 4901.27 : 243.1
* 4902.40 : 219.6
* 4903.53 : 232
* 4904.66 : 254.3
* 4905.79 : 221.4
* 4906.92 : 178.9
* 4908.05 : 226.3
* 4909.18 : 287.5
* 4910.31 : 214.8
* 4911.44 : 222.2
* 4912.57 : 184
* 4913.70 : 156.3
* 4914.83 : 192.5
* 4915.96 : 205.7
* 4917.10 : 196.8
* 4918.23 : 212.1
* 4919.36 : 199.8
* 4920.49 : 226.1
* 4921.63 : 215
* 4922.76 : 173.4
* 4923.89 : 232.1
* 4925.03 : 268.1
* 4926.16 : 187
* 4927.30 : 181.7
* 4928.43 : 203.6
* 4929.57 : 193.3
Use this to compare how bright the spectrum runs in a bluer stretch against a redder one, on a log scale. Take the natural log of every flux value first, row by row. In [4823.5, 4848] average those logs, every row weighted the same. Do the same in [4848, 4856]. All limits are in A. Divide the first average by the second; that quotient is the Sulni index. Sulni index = 1.00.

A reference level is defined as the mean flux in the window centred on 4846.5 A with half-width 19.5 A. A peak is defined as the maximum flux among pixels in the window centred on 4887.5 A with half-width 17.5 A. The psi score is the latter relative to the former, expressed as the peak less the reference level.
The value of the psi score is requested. 48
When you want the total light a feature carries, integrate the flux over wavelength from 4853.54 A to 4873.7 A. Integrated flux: 3730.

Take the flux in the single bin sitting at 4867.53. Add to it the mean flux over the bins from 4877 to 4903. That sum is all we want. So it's 387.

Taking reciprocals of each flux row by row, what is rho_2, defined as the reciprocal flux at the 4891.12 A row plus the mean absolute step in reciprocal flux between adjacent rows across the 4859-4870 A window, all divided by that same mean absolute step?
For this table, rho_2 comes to 6.9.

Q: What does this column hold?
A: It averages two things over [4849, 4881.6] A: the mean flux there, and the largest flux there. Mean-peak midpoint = 216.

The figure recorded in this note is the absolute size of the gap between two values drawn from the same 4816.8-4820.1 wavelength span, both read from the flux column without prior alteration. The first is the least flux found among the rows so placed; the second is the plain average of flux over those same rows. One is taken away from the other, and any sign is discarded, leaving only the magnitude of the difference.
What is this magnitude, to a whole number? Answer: 26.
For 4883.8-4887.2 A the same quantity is 25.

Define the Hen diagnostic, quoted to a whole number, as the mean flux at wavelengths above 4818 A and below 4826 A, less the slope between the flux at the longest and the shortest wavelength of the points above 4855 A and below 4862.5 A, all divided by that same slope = 17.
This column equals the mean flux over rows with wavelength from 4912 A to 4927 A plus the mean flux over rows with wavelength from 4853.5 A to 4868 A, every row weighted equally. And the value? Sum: 390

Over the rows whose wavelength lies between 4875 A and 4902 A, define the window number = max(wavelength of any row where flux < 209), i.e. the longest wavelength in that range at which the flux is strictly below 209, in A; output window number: 4897.89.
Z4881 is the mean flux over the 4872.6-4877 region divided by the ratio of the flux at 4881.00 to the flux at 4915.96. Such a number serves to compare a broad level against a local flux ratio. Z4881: 178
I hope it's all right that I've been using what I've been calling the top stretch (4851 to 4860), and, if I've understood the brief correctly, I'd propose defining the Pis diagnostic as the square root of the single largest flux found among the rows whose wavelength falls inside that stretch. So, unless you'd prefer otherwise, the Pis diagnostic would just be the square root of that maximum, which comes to 15.3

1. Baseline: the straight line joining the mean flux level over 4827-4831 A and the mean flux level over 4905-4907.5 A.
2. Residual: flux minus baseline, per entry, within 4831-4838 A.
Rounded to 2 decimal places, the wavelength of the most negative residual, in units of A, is 4831.80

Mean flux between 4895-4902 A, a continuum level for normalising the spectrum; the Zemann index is 219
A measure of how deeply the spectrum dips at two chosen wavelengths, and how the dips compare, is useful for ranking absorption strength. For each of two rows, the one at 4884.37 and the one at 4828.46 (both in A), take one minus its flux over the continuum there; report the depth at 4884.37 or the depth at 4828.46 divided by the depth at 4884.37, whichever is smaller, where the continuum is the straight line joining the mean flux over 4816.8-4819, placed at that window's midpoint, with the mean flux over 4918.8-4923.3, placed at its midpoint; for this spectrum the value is -0.13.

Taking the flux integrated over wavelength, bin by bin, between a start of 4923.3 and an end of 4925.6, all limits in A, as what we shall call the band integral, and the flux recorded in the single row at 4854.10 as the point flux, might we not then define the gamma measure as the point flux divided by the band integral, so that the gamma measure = 0.41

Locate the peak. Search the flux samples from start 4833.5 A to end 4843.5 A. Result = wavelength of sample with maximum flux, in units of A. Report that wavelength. 4840.71 A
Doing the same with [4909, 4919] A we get 4909.18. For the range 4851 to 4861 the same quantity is 4854.10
